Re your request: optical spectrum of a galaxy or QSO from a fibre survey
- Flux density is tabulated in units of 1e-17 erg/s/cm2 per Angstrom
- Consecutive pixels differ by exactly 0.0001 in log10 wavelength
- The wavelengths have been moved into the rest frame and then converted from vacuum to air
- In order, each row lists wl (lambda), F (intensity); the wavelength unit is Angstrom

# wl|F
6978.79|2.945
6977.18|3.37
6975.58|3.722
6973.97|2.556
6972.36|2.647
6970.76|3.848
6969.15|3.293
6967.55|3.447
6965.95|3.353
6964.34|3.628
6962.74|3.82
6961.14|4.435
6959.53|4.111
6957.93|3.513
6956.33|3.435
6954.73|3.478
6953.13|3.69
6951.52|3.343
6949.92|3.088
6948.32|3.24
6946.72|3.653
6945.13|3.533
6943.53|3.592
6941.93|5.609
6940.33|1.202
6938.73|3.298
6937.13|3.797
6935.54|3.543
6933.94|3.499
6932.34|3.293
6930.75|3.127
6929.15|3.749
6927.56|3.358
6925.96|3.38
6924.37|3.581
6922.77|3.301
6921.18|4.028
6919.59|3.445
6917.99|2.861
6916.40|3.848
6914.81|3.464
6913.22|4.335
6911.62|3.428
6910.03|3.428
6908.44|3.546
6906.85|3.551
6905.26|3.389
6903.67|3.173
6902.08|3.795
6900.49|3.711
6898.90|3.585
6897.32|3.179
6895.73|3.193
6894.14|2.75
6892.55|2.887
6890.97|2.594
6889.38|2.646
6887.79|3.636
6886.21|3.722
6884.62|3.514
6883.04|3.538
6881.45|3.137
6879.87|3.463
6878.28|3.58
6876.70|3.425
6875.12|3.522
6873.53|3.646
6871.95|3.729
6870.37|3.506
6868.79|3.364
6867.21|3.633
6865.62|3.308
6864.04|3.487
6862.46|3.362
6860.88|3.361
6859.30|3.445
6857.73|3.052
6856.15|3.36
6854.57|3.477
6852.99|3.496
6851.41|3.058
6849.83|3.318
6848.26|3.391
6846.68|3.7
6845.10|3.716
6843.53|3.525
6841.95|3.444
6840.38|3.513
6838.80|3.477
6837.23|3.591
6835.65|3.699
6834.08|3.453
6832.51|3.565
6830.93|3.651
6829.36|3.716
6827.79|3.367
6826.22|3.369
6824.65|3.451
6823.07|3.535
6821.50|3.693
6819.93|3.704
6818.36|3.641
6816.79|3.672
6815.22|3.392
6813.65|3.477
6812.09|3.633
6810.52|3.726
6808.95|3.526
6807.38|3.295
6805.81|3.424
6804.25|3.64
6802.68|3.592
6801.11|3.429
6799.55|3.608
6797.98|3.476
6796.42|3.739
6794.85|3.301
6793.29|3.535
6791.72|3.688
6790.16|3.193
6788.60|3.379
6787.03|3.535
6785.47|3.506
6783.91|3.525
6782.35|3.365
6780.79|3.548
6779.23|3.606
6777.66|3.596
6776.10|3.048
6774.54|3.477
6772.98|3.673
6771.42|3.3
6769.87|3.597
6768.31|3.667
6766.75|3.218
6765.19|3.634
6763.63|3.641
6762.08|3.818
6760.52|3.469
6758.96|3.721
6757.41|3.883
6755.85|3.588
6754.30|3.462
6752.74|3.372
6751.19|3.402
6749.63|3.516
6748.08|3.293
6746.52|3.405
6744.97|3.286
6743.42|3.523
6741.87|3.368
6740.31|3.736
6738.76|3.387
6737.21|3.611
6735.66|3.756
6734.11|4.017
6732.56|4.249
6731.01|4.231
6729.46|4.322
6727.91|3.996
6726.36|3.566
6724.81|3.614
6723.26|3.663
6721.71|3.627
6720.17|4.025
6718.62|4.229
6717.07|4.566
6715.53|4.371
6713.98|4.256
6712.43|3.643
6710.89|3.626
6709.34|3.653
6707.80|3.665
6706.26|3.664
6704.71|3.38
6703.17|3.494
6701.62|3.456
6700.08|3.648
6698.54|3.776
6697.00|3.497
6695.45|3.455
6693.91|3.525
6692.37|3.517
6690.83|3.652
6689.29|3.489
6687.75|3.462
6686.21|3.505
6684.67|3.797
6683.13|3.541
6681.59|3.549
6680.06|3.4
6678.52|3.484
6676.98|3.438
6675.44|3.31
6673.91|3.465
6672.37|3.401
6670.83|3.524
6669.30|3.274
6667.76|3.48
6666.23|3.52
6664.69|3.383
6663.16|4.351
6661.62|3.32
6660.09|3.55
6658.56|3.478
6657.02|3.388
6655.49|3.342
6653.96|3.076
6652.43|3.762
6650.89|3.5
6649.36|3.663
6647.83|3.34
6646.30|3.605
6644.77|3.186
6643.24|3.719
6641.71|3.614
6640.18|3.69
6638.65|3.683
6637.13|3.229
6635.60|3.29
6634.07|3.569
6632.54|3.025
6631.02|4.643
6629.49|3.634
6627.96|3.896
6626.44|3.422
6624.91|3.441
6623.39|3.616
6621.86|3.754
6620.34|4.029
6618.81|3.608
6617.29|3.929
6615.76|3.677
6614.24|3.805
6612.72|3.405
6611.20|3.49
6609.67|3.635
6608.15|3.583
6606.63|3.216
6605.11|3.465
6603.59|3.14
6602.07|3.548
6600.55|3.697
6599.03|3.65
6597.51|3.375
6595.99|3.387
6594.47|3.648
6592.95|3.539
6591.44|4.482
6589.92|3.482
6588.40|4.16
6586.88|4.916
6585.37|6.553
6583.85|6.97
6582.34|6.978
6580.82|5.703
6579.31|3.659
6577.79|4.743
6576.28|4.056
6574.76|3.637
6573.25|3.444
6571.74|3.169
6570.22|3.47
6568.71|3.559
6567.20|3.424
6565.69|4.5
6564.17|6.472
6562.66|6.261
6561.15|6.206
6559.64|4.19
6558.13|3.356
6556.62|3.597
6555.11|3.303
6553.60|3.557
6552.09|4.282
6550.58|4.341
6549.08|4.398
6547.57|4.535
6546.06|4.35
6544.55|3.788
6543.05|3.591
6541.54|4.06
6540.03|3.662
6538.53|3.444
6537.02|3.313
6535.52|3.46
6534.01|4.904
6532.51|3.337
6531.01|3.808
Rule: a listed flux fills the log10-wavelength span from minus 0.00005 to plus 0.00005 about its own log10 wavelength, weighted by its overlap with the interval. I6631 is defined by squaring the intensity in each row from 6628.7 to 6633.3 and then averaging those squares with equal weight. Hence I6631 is 14.6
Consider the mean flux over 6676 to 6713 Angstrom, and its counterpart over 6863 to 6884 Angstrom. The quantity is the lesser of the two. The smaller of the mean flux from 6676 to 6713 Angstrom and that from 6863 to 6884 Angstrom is 3.49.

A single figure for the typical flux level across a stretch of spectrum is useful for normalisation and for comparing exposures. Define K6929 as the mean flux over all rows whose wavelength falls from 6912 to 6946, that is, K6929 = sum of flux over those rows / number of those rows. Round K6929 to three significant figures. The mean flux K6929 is 3.52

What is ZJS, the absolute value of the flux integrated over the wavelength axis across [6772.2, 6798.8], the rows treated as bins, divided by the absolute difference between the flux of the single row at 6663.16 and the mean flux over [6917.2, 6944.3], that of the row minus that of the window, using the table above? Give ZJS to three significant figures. 103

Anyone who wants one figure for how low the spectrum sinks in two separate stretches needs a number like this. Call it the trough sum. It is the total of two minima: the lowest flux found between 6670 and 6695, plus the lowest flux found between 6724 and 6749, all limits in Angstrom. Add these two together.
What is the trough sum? 6.60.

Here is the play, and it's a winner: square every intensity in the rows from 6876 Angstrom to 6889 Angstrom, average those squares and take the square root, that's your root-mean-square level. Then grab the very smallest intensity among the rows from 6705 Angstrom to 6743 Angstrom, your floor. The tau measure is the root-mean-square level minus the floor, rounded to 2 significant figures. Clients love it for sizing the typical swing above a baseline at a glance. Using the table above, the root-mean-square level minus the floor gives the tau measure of 0.14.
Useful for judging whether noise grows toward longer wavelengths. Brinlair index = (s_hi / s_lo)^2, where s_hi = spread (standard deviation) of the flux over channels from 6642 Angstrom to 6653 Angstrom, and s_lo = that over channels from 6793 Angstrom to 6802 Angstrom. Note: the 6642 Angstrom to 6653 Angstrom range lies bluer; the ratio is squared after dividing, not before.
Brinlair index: 2.0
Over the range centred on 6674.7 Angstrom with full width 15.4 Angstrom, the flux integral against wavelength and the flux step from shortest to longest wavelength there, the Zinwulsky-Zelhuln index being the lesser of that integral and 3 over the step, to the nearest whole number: 43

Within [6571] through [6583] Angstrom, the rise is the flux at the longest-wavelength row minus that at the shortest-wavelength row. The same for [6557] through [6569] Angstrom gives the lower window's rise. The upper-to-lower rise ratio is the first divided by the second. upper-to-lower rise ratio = 18.8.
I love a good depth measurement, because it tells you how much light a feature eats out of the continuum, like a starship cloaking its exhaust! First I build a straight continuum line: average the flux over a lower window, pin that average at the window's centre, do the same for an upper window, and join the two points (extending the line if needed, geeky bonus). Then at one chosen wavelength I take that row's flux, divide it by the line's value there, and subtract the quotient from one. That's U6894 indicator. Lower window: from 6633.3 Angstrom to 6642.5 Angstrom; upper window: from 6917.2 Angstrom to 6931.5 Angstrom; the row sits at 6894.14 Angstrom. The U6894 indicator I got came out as 0.20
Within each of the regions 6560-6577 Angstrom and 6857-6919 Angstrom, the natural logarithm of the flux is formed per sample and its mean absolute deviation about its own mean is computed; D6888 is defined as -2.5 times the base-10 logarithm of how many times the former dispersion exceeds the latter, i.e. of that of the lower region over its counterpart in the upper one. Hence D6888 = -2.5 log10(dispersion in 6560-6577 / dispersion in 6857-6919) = -1.2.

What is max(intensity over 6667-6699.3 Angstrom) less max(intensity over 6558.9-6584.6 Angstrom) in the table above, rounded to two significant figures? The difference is -3.2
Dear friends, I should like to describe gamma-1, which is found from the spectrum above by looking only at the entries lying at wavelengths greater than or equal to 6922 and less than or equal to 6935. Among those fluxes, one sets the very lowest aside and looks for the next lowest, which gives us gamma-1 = 3.293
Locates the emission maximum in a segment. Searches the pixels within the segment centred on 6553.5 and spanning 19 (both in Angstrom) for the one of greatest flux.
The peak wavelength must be 6562.66 Angstrom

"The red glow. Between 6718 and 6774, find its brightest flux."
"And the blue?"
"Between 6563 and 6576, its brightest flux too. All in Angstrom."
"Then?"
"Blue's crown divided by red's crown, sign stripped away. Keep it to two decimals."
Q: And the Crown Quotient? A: 1.50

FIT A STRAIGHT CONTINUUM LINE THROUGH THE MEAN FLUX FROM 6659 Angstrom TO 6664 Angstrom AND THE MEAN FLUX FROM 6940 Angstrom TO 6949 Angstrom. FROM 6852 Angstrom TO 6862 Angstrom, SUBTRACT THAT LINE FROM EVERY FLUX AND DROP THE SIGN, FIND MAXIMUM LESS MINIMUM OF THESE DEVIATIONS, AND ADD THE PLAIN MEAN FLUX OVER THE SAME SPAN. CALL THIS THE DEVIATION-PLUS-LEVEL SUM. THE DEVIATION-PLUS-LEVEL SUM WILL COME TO 3.80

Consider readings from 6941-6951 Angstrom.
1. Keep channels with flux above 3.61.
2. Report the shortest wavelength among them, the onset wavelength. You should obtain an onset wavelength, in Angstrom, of 6941.93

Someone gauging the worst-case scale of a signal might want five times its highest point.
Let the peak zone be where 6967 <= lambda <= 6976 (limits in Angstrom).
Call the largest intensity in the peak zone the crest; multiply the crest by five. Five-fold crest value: 19.2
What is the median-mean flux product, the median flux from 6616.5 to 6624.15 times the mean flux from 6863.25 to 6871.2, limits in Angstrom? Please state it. 12.99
